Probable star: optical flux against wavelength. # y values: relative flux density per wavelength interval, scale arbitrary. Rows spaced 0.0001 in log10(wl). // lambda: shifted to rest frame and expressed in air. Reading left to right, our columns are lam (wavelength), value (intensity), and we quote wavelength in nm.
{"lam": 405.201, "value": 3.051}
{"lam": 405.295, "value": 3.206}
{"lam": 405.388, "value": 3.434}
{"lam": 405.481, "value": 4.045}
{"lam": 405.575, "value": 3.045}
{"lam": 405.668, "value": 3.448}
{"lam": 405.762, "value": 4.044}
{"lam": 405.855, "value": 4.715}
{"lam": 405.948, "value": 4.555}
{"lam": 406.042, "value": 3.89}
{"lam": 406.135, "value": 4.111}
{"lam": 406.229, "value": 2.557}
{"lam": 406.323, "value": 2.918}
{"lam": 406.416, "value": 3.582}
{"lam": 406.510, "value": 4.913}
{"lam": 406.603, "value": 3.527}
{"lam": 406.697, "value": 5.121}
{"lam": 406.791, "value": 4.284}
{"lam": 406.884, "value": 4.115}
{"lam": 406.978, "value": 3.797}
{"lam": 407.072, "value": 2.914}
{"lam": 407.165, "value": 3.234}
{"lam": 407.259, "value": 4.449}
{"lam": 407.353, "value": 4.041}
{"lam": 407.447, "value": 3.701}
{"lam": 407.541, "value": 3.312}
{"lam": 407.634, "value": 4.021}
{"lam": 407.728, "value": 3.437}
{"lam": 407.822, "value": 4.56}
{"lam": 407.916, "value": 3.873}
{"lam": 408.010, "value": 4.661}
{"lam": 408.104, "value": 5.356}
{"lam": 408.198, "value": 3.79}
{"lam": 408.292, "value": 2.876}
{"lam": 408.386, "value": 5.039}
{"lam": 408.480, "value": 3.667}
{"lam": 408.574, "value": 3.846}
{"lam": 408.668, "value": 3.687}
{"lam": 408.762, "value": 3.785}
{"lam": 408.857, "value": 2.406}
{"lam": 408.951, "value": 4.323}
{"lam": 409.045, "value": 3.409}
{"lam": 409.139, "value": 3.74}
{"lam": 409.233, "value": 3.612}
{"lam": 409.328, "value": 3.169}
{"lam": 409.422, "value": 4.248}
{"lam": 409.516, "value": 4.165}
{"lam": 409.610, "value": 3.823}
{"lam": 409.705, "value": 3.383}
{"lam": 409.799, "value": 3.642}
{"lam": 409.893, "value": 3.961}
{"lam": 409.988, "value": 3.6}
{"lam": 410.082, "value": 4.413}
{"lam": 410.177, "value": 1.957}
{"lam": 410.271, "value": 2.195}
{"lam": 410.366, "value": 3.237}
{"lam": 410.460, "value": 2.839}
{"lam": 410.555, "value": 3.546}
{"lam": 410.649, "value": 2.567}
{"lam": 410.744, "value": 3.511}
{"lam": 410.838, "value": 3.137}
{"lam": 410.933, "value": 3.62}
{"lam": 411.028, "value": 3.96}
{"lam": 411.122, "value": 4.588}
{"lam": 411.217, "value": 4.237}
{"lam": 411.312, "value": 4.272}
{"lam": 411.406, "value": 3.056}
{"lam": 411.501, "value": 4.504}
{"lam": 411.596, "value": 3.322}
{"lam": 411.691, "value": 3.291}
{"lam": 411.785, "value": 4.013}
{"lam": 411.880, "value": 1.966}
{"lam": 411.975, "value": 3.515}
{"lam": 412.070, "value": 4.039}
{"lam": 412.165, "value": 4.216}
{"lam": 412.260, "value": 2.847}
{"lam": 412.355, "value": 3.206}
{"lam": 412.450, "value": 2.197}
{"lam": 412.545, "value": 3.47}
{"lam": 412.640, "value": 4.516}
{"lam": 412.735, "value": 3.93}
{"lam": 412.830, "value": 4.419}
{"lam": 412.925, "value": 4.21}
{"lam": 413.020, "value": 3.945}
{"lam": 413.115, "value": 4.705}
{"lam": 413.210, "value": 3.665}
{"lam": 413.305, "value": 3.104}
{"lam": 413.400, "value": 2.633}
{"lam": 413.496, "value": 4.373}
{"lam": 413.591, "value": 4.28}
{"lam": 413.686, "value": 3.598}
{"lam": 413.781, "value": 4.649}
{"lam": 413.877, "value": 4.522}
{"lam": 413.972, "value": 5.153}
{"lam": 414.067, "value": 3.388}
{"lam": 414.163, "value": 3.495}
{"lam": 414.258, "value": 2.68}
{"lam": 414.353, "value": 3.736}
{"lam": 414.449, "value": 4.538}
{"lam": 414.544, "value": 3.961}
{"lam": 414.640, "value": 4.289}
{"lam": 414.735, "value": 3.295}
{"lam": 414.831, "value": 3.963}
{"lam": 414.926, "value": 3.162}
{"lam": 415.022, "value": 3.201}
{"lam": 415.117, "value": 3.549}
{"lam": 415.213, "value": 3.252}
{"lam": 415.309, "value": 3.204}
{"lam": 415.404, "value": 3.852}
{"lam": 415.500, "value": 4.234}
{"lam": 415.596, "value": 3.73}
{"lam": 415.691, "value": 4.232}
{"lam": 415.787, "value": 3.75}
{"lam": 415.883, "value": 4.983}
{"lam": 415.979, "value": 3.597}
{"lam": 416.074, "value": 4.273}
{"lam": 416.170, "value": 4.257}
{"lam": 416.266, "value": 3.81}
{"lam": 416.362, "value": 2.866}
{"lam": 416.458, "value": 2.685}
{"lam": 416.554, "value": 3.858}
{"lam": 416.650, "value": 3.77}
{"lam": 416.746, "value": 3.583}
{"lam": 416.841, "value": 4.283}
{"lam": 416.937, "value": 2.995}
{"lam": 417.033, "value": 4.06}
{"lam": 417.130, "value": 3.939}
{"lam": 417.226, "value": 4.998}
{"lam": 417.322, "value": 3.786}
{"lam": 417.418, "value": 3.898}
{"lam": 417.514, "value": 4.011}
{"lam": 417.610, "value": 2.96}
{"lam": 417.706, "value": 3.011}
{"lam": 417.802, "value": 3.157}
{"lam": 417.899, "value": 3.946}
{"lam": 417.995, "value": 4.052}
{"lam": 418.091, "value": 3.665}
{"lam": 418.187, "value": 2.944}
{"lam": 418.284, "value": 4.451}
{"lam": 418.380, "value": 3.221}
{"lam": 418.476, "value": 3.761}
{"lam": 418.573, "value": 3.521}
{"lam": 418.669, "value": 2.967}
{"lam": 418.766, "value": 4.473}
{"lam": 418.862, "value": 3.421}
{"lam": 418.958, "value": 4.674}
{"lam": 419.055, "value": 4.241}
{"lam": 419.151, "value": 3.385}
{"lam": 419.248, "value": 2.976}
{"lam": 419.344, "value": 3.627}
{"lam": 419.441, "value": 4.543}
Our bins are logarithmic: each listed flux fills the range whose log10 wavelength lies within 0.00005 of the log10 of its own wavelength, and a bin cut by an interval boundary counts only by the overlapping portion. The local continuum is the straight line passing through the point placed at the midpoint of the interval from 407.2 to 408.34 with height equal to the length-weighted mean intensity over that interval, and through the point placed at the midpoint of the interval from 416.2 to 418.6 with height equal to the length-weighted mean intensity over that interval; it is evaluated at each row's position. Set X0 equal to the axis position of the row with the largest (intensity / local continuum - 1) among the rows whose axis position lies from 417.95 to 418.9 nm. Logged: 418.766 nm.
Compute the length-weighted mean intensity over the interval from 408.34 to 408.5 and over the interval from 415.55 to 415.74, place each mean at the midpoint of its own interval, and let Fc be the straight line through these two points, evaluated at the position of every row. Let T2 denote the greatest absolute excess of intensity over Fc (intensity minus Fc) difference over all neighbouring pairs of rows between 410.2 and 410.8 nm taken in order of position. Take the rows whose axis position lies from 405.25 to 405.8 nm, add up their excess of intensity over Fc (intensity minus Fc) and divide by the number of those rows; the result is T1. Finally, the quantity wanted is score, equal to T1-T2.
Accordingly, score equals -2.2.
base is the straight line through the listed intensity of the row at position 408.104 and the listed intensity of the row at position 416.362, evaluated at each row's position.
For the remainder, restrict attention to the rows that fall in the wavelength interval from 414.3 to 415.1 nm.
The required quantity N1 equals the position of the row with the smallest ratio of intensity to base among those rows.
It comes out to 414.926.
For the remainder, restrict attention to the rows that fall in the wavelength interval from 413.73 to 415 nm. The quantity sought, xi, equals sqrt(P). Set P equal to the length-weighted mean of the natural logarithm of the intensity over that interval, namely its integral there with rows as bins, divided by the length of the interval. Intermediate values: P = 1.34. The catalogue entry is 1.16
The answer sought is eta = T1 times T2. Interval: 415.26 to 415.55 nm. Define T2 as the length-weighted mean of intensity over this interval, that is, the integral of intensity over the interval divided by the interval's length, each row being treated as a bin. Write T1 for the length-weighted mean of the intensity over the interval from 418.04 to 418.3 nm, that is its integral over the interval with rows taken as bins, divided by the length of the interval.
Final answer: 14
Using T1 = 3.59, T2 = 3.8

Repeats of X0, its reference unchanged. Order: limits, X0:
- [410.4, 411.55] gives 411.122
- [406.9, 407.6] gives 407.259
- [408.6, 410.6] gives 410.082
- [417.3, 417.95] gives 417.514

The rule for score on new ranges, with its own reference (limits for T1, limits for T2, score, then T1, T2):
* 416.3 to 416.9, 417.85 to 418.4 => -1.9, -0.4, 1.51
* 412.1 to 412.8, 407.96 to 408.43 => -2.9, -0.7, 2.17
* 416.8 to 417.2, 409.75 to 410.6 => -2.5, -0.1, 2.45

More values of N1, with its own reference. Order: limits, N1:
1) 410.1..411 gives 410.177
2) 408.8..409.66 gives 408.857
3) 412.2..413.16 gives 412.450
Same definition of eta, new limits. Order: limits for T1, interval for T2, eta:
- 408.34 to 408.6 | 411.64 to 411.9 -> 14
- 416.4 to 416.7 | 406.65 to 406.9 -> 16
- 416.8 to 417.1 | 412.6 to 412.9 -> 16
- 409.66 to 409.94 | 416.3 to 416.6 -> 12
